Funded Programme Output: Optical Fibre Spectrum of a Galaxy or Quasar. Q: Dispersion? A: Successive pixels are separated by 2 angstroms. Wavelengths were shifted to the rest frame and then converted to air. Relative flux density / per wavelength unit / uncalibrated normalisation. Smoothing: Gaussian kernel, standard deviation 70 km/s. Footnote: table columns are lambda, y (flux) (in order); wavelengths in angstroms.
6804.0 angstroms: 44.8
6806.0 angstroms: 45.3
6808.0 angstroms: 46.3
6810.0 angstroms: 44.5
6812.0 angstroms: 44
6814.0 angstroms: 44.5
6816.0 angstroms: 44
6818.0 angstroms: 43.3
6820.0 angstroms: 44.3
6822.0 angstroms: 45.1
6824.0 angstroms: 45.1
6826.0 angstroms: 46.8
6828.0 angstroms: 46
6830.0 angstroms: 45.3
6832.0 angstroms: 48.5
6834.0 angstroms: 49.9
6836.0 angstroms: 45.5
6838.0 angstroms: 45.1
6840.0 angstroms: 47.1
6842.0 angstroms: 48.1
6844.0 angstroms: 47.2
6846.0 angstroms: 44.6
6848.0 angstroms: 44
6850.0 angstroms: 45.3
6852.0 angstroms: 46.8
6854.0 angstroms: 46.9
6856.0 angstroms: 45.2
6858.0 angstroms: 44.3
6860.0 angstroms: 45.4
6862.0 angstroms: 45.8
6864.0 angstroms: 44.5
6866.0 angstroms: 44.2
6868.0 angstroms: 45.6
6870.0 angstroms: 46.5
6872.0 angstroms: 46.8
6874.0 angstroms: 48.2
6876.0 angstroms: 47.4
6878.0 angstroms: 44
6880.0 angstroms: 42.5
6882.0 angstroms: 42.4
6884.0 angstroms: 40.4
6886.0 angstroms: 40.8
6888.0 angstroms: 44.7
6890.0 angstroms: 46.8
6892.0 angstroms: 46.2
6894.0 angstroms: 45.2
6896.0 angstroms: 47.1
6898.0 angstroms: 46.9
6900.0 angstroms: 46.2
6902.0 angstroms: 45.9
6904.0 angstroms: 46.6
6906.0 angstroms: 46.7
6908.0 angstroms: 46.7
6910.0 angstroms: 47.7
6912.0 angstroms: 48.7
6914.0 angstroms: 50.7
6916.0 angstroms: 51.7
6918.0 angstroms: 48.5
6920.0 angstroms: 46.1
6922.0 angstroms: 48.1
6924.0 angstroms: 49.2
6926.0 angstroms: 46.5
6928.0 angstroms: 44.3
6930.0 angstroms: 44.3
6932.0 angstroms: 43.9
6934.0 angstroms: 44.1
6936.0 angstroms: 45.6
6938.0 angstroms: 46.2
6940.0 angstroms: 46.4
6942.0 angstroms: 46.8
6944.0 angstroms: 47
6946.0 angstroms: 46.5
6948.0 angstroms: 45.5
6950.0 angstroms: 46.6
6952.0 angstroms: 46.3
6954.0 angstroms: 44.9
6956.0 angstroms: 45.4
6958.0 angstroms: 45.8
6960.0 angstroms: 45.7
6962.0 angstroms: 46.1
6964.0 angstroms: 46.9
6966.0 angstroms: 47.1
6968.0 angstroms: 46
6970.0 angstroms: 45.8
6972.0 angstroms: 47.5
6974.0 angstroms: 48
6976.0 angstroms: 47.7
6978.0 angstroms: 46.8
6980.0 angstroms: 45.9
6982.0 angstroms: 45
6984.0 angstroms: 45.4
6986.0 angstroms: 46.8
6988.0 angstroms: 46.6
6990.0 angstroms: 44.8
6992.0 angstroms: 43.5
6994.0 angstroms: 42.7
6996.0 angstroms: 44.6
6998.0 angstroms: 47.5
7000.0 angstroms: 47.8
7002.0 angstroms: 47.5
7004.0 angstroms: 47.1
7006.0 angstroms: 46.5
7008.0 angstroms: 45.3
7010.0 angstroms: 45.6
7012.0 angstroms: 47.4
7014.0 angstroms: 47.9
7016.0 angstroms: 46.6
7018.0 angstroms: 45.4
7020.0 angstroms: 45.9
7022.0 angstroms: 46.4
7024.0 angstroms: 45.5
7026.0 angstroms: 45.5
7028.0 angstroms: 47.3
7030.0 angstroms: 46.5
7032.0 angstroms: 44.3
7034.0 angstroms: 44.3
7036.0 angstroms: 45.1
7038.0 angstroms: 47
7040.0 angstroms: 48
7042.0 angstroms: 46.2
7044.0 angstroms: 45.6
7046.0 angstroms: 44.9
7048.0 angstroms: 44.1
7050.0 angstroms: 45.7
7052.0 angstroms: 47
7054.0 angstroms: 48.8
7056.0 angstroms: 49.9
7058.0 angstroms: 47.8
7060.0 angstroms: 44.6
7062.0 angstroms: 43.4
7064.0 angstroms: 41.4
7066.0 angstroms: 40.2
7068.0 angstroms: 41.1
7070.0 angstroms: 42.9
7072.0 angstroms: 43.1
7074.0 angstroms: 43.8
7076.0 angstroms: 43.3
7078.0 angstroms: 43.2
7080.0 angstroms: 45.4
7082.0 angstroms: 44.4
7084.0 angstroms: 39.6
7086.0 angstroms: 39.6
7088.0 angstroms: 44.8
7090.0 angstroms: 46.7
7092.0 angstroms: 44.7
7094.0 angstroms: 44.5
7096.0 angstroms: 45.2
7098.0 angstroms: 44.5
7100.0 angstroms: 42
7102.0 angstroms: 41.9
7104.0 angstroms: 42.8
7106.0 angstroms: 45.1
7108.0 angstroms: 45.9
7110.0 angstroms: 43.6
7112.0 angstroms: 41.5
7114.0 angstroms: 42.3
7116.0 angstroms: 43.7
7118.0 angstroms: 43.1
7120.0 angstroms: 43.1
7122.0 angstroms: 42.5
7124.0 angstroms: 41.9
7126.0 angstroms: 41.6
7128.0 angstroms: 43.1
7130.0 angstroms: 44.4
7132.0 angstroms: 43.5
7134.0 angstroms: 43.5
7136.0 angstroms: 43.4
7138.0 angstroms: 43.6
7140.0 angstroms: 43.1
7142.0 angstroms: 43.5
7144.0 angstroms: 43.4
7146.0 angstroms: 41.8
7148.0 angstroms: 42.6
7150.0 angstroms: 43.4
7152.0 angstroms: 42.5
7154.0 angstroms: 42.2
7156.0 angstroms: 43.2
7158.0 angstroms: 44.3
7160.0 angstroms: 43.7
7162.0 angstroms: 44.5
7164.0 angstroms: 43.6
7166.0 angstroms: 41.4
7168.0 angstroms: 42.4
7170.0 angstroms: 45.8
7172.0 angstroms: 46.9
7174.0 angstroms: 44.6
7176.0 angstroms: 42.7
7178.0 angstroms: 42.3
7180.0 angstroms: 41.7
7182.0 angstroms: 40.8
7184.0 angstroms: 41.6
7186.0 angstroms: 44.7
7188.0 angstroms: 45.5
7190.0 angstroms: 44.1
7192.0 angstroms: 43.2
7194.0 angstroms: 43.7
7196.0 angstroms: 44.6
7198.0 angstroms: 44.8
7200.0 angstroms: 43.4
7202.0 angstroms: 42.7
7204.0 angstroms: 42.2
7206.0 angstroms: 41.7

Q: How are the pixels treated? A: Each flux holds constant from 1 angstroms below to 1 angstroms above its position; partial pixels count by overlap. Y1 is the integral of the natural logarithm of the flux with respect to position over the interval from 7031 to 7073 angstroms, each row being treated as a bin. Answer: 160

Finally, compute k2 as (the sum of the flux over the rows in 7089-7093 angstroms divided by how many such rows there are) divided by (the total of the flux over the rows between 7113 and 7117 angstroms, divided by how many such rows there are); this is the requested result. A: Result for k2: 1.06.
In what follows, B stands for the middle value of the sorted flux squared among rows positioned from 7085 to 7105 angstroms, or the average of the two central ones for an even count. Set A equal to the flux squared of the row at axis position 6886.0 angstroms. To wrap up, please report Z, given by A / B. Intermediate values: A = 1665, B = 1980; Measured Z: 0.84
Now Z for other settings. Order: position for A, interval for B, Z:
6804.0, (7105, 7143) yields 1.07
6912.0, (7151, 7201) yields 1.25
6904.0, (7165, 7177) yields 1.14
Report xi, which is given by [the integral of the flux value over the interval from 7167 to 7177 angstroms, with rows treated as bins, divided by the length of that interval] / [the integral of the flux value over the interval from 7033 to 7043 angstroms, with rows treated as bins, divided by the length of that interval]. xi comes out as 0.96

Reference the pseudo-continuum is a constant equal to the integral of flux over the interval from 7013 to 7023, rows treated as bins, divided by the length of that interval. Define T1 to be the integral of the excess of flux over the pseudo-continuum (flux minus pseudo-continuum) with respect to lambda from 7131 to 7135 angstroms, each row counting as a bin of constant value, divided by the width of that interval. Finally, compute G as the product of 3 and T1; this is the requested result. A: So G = -9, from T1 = -2.9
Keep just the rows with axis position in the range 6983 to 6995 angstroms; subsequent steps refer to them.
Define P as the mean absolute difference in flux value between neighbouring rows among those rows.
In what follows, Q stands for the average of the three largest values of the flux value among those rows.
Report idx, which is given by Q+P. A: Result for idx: 47.4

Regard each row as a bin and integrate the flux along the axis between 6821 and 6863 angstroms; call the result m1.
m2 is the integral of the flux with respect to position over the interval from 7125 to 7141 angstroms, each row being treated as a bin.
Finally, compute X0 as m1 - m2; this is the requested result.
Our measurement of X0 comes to 1244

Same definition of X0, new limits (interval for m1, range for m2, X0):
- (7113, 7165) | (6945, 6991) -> 117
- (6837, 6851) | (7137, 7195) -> -1871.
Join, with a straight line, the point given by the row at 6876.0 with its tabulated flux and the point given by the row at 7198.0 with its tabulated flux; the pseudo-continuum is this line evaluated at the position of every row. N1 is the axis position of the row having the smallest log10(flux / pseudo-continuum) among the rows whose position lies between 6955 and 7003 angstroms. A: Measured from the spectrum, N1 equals 6994.0 angstroms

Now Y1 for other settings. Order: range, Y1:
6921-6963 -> 161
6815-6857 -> 161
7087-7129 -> 158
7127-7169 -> 158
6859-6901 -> 160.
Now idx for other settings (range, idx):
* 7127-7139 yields 44.3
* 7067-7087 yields 45.8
